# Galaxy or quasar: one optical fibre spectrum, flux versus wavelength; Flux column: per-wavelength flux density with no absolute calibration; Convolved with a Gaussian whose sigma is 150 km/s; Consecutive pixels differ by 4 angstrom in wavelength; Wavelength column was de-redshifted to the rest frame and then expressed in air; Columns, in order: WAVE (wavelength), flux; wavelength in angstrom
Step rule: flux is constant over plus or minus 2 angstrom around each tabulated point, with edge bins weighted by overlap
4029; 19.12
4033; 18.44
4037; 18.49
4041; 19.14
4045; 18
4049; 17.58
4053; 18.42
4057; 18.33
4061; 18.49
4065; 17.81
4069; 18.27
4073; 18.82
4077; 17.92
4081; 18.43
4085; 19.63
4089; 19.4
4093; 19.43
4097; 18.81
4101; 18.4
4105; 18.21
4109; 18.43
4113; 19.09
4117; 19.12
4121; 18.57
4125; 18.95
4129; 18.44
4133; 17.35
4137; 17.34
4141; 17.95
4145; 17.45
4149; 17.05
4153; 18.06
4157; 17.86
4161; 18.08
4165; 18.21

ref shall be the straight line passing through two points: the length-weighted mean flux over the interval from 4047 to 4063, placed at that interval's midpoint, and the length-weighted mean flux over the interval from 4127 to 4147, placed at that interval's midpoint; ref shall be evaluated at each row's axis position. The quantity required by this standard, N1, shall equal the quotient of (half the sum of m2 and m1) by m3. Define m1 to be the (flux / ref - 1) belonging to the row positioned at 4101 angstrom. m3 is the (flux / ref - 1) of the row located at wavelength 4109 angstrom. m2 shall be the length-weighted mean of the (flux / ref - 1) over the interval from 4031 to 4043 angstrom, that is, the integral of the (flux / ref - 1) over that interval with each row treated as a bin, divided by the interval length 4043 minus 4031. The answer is 0.76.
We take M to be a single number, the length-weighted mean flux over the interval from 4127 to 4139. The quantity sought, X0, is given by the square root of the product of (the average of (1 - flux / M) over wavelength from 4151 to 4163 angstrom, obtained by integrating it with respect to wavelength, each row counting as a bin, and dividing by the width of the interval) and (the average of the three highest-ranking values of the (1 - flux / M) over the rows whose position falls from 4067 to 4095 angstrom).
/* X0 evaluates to 0.0214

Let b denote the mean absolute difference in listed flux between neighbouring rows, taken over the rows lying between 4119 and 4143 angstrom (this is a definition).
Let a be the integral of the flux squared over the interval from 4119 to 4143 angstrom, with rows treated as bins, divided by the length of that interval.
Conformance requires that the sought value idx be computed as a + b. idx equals 329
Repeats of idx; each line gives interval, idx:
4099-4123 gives 348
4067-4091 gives 352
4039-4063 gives 337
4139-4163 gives 315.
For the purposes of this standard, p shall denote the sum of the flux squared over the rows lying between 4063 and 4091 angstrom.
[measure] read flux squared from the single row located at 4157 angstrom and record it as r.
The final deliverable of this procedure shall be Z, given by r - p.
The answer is -2109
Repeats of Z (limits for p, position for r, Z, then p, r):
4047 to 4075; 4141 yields -2009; 2331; 322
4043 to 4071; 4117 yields -1936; 2301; 366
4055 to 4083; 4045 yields -2020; 2344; 324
